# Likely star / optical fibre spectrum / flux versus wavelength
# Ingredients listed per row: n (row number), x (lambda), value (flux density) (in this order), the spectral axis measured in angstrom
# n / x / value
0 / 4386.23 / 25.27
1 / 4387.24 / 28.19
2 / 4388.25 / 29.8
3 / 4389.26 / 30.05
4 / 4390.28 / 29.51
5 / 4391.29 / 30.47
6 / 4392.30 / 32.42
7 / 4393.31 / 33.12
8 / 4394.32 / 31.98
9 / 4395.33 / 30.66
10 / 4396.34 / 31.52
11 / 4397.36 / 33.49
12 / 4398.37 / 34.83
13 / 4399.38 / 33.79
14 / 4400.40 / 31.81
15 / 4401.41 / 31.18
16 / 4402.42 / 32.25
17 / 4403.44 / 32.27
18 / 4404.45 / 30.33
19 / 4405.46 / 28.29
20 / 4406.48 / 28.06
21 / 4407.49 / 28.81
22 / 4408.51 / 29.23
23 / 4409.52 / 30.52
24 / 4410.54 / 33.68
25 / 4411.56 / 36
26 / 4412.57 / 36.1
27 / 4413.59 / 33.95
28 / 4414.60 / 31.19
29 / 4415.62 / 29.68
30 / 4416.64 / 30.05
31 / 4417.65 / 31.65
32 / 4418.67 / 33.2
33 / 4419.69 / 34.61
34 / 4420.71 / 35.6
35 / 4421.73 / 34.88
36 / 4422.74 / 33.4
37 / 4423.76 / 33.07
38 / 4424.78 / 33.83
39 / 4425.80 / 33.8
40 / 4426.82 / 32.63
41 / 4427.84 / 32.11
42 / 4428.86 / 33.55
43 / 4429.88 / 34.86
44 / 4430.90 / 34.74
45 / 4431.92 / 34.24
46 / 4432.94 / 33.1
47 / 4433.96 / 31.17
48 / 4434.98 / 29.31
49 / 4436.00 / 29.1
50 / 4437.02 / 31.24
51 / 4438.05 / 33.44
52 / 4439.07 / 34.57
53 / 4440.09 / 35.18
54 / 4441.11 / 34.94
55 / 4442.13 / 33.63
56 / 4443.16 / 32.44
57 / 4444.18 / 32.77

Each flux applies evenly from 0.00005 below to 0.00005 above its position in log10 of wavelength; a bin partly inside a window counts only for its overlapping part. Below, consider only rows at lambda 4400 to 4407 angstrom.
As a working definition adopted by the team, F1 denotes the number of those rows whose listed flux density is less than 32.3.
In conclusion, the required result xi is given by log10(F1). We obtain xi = 0.8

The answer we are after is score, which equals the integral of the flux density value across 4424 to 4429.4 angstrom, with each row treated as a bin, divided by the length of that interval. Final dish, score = 33.2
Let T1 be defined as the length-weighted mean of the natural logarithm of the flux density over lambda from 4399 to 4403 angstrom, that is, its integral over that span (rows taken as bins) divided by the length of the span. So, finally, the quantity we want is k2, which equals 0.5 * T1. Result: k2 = 1.73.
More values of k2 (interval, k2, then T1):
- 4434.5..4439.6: 1.72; 3.45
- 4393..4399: 1.74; 3.49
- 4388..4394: 1.72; 3.43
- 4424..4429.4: 1.75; 3.50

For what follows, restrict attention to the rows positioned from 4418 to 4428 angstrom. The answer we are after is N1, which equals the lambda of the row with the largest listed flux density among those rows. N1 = 4420.71 angstrom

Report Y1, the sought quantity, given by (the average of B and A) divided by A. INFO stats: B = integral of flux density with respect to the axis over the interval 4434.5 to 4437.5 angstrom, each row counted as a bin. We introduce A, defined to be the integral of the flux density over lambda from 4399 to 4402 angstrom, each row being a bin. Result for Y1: 0.96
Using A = 97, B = 90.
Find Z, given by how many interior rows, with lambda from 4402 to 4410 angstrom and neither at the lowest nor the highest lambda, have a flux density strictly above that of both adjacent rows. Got 1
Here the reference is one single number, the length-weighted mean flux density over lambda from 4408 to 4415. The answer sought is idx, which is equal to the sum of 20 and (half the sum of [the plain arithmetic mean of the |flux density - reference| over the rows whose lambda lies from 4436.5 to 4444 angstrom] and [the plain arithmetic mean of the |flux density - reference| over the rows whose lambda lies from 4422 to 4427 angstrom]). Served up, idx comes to 20.9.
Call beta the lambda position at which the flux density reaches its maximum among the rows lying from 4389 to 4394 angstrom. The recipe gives 4393.31 angstrom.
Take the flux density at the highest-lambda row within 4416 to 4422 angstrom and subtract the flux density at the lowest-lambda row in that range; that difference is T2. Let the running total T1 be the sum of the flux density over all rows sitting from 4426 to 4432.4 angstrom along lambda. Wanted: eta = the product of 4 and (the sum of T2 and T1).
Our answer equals 828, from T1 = 202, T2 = 4.8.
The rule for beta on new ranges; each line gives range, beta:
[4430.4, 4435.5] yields 4430.90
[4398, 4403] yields 4398.37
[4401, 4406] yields 4403.44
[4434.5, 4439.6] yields 4439.07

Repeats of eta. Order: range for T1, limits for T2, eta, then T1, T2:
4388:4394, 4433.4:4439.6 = 755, 185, 3.4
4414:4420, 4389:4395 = 769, 190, 1.9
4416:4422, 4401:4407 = 787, 200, -3.1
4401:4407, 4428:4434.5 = 720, 182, -2.4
